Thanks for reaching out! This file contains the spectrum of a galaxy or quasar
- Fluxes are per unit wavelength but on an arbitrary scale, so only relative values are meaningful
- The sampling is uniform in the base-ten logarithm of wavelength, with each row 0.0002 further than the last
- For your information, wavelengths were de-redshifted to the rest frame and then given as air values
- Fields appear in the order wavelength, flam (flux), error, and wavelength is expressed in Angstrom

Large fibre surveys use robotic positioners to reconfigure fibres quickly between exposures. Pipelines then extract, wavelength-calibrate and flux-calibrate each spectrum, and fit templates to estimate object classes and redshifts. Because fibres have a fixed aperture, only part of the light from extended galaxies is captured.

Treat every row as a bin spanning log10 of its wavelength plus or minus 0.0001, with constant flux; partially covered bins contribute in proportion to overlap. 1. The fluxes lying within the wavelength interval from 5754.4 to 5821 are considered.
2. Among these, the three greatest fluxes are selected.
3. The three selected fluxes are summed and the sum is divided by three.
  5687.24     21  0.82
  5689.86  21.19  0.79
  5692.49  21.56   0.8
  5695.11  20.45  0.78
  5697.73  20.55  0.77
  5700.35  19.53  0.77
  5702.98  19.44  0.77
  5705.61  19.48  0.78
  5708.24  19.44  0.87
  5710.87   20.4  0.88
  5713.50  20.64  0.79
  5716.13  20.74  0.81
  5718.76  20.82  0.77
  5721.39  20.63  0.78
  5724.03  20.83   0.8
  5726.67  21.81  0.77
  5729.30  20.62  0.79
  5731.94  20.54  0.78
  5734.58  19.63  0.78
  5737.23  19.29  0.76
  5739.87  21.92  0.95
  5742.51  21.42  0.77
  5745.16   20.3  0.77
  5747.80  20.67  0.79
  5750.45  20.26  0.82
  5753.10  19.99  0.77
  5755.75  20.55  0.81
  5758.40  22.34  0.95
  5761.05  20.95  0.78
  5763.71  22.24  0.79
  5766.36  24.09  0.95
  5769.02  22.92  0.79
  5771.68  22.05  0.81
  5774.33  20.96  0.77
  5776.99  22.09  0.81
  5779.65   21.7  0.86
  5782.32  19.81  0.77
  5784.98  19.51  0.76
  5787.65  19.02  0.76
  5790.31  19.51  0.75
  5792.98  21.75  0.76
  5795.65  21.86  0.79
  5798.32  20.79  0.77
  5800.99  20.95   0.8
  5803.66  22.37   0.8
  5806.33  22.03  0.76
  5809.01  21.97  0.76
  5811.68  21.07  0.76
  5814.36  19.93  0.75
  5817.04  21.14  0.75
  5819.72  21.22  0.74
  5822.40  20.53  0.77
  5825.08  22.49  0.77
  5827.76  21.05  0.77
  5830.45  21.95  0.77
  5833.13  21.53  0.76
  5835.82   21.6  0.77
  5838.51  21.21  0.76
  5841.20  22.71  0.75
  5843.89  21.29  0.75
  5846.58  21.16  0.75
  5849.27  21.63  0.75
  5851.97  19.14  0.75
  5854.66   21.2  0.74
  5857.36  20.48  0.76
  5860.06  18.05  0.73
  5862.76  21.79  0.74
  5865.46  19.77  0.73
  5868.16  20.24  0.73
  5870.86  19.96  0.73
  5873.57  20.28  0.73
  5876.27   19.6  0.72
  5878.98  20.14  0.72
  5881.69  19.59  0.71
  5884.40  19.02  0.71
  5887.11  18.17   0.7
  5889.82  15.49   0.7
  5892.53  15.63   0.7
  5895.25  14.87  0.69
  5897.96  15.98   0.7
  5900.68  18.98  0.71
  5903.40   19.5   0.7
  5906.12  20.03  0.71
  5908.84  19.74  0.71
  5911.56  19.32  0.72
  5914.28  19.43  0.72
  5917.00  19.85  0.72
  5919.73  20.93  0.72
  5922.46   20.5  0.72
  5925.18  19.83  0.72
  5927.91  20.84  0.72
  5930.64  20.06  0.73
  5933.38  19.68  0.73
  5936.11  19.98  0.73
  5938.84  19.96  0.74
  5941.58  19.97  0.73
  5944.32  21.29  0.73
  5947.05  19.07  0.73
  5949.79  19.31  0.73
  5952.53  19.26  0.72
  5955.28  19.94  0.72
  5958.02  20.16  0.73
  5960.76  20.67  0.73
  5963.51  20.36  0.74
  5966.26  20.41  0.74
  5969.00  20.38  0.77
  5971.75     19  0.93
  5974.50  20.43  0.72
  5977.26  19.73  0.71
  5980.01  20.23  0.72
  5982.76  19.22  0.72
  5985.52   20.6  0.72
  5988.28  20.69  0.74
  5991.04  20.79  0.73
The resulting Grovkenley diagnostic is 23.1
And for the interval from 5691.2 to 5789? 23.1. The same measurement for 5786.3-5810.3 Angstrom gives 22.1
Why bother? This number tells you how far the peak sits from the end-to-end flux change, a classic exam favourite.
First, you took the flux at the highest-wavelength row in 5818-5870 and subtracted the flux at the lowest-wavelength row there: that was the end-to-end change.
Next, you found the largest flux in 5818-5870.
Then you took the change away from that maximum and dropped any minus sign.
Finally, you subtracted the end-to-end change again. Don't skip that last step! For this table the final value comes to 25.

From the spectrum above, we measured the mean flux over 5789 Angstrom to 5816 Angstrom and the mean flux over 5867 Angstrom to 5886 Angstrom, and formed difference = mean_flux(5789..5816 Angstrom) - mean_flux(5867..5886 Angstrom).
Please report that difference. 1.4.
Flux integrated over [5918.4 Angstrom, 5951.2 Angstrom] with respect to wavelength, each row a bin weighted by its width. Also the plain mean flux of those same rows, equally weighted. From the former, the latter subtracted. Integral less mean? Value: 640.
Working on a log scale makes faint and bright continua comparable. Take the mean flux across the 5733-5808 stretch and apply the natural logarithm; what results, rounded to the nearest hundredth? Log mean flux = 3.05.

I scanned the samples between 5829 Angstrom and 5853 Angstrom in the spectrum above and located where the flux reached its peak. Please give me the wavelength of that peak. 5841.20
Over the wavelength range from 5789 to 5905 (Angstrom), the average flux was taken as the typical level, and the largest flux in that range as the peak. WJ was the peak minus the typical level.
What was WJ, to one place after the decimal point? 2.5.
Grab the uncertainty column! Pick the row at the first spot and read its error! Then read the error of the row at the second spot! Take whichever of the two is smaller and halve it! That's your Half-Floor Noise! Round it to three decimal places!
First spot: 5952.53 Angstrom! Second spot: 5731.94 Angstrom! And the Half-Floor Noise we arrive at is 0.360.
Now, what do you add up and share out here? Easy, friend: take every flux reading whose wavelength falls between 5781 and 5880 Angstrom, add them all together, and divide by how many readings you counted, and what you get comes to 20.8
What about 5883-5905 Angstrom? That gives 17.2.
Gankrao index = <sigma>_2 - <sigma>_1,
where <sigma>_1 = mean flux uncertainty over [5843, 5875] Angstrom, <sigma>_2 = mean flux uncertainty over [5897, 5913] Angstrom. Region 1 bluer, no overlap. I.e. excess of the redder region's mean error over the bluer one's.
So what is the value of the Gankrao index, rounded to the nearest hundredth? -0.03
